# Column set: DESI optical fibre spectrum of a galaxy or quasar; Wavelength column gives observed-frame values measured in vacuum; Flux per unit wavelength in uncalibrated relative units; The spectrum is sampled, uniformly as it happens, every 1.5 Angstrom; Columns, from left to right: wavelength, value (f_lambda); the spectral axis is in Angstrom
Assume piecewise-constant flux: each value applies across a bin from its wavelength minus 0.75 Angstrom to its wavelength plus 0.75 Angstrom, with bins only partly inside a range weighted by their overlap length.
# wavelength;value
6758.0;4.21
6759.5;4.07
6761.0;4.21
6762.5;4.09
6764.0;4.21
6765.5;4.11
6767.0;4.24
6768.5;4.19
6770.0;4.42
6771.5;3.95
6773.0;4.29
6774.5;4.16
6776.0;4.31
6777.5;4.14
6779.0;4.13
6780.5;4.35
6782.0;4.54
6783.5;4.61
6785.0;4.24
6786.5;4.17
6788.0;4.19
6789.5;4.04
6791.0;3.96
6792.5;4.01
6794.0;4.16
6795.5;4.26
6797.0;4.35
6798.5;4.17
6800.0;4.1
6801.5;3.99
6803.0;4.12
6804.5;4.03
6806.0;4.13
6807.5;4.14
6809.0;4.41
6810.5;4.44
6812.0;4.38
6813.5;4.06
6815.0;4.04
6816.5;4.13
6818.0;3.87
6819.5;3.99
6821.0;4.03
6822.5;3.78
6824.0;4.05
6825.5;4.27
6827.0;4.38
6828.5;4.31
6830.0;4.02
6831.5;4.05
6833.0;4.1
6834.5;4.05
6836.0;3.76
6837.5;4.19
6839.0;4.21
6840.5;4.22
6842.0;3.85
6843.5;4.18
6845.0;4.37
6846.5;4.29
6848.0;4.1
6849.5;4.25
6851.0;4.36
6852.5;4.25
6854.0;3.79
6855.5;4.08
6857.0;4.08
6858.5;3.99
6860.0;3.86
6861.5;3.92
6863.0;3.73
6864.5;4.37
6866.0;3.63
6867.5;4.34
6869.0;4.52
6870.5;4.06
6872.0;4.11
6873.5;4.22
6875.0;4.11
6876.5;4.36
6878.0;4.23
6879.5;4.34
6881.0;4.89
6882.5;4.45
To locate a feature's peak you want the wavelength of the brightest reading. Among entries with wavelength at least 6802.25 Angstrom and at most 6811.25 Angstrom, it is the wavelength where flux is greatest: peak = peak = 6810.5 Angstrom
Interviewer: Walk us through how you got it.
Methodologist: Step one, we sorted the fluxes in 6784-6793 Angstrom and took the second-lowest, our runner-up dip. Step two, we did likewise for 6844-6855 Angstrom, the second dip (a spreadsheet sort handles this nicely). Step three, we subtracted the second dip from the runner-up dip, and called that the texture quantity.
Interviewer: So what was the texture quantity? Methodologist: -0.09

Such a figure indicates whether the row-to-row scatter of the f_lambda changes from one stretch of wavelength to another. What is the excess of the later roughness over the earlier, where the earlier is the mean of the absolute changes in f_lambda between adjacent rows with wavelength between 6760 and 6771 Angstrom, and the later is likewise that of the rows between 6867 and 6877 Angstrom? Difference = 0.068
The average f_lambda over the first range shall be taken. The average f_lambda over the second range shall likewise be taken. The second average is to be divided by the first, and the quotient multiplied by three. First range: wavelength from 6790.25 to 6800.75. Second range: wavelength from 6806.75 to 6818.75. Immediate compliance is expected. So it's 3.03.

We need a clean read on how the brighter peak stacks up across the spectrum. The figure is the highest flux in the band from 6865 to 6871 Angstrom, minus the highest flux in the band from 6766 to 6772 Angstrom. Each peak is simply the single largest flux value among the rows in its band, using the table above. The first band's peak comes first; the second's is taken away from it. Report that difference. 0.10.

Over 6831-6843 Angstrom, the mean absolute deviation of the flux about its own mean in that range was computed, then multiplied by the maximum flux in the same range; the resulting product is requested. 0.5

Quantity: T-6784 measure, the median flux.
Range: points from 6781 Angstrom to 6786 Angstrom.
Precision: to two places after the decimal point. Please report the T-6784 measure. 4.54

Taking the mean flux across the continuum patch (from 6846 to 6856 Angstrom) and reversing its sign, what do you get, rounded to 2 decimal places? -4.16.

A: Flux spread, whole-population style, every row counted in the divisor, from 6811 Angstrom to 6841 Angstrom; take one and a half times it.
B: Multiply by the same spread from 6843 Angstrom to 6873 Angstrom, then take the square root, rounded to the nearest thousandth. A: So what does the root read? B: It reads 0.243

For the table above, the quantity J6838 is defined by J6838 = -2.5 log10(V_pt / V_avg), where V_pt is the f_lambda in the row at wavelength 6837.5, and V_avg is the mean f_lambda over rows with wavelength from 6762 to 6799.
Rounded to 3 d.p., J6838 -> 0.006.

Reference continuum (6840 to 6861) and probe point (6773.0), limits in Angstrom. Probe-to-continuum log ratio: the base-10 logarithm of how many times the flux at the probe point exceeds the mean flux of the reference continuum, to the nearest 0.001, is 0.018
